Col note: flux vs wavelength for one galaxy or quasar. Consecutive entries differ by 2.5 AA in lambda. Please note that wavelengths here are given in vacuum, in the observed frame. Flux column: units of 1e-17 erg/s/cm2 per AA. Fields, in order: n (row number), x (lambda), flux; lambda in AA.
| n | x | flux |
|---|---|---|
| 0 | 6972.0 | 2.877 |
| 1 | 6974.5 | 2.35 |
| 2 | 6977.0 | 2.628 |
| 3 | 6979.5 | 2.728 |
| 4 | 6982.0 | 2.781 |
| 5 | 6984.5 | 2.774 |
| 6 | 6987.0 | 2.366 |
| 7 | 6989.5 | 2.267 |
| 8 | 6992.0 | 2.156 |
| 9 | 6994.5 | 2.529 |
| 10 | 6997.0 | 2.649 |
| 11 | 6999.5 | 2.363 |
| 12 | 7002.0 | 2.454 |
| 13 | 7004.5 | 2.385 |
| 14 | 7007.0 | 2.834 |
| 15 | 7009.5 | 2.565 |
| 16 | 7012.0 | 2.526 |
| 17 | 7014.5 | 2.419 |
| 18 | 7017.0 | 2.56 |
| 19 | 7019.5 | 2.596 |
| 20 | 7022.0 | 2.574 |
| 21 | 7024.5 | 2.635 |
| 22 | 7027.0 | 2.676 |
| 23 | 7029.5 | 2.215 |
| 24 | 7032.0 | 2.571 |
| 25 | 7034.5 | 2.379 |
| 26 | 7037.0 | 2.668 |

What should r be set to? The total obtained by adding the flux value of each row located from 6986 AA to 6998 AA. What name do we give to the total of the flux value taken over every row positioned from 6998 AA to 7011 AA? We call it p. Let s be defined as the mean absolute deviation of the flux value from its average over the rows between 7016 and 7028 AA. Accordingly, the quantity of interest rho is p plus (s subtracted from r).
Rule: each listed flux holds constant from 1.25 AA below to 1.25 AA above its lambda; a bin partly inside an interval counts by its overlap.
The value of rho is 24.5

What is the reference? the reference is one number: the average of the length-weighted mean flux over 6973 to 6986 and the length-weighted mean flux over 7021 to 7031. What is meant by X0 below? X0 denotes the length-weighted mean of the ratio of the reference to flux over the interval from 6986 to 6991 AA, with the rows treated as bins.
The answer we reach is 1.12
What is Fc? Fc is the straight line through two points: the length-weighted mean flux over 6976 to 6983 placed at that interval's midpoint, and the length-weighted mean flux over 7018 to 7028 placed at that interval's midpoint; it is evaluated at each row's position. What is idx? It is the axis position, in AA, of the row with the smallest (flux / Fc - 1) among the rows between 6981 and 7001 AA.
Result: 6992.0 AA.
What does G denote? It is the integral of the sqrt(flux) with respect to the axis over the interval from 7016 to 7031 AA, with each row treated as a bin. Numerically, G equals 23.9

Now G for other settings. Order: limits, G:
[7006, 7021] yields 24.1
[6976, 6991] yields 24.1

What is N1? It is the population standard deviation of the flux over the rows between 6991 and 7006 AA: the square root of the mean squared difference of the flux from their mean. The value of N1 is 0.15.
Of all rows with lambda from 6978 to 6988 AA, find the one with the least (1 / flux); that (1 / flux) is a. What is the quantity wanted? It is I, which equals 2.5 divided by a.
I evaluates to 6.95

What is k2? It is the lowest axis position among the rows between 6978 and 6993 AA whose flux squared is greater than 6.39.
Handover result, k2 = 6979.5 AA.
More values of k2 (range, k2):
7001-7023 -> 7007.0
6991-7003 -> 6994.5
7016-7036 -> 7017.0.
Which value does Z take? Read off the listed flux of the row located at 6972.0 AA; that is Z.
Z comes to 2.877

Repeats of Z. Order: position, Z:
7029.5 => 2.215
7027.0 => 2.676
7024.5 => 2.635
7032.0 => 2.571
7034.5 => 2.379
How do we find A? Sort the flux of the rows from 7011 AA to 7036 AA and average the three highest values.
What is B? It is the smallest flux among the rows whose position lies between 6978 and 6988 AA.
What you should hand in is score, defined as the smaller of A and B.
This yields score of 2.37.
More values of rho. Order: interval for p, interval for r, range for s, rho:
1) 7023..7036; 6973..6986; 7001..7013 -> 25.6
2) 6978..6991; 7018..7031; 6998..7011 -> 25.5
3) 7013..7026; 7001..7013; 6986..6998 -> 25.4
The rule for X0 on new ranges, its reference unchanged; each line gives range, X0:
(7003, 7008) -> 1.01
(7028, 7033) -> 1.09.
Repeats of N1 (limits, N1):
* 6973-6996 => 0.22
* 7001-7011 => 0.17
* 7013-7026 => 0.07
